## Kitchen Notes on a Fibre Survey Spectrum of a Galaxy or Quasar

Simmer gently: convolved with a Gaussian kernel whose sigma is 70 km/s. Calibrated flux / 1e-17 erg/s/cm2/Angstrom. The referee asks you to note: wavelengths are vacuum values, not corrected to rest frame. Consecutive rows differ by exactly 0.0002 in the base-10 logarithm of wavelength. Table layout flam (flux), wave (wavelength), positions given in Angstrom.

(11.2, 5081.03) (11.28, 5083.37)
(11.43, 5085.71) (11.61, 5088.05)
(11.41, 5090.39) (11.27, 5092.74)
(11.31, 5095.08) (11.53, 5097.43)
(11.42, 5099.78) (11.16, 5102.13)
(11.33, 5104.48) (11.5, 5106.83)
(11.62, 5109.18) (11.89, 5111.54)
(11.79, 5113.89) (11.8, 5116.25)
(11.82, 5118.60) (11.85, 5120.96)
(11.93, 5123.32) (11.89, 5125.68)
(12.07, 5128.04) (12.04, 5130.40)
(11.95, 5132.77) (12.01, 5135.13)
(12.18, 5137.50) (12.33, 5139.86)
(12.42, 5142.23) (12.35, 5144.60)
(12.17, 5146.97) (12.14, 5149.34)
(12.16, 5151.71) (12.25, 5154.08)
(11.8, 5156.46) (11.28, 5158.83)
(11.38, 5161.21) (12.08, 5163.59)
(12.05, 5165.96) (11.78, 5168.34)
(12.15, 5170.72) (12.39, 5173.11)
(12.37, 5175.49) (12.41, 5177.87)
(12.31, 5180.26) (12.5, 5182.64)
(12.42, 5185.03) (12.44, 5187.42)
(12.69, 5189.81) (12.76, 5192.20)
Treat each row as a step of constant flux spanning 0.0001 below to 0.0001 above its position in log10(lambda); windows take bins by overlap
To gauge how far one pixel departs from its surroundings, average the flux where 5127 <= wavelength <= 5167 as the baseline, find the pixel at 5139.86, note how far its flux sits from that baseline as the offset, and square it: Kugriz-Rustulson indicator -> 0.08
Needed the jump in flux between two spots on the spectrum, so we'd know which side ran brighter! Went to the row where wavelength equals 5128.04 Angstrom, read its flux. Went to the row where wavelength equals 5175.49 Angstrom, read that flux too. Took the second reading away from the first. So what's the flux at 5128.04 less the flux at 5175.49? -0.3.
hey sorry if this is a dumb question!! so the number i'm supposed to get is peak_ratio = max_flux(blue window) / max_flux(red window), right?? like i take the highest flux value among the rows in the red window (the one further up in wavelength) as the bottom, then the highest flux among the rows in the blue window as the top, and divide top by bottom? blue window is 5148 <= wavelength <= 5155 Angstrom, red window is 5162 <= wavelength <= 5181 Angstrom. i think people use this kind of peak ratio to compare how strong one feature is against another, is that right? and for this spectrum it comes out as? 0.987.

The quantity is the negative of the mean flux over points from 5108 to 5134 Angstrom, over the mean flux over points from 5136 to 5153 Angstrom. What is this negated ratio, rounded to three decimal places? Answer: -0.970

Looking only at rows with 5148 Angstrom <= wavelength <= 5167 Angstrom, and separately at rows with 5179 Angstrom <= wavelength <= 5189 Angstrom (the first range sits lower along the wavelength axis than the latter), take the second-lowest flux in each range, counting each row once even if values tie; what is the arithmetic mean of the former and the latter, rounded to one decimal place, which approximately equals 11.9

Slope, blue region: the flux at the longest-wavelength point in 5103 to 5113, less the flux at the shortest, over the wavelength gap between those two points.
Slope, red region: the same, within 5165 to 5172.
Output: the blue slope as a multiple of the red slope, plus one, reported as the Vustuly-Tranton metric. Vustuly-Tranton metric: 4.8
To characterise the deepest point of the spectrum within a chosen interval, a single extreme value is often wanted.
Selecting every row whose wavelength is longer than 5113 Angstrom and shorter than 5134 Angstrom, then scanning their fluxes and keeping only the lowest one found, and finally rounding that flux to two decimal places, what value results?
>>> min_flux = 11.79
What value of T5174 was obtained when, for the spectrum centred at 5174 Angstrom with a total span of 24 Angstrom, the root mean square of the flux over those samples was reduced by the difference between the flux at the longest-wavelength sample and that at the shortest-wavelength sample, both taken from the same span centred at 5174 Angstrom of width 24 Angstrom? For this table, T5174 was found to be 11.9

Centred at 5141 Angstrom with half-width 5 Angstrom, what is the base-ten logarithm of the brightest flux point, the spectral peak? 1.09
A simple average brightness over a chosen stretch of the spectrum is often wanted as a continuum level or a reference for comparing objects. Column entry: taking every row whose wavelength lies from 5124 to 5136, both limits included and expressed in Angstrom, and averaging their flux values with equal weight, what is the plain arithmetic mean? 12.0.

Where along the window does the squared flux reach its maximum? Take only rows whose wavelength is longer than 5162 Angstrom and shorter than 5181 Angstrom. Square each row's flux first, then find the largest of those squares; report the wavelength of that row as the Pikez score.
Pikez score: 5177.87 Angstrom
